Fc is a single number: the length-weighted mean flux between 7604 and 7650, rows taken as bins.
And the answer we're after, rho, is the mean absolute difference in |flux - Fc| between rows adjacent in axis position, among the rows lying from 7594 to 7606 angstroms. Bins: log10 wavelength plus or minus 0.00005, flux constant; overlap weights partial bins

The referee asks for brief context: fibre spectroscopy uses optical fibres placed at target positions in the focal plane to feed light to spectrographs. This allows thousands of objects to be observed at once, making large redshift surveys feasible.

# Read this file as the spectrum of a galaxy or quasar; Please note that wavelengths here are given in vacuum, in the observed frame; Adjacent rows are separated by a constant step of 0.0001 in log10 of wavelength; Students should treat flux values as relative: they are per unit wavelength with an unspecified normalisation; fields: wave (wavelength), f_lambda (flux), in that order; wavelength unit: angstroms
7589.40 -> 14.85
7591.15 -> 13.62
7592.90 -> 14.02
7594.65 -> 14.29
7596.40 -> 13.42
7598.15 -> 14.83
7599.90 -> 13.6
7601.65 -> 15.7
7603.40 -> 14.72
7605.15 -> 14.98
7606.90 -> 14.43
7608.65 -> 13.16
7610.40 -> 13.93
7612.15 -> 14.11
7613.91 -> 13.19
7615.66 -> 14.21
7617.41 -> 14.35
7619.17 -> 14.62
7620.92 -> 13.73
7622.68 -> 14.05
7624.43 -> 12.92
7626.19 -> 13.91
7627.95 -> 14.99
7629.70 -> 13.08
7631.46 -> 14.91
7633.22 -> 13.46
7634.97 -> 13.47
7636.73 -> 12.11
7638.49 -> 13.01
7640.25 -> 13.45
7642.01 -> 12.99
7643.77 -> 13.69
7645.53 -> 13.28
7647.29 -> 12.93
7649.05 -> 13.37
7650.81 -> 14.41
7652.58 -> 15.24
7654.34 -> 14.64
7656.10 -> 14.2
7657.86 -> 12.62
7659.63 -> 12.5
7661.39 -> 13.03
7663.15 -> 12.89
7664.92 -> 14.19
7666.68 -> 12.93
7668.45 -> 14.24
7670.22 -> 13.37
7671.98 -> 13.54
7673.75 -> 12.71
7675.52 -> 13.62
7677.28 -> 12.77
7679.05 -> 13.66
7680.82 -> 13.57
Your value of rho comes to 0.87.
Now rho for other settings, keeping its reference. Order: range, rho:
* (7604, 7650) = 0.49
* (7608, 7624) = 0.29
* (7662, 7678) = 0.48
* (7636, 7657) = 0.54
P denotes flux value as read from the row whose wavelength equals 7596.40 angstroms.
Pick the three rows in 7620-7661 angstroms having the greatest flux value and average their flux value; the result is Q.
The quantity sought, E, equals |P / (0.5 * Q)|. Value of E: 1.78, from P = 13.42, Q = 15.0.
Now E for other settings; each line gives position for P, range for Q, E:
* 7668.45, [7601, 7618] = 1.88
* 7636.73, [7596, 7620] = 1.60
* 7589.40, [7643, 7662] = 2.01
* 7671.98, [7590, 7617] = 1.79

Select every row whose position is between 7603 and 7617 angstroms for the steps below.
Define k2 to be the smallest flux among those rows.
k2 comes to 13.16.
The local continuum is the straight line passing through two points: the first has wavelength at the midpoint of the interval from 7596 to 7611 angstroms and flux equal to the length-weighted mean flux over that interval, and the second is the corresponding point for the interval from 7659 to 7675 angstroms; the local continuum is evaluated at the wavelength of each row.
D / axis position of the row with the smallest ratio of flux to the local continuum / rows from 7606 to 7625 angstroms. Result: 7608.65 angstroms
